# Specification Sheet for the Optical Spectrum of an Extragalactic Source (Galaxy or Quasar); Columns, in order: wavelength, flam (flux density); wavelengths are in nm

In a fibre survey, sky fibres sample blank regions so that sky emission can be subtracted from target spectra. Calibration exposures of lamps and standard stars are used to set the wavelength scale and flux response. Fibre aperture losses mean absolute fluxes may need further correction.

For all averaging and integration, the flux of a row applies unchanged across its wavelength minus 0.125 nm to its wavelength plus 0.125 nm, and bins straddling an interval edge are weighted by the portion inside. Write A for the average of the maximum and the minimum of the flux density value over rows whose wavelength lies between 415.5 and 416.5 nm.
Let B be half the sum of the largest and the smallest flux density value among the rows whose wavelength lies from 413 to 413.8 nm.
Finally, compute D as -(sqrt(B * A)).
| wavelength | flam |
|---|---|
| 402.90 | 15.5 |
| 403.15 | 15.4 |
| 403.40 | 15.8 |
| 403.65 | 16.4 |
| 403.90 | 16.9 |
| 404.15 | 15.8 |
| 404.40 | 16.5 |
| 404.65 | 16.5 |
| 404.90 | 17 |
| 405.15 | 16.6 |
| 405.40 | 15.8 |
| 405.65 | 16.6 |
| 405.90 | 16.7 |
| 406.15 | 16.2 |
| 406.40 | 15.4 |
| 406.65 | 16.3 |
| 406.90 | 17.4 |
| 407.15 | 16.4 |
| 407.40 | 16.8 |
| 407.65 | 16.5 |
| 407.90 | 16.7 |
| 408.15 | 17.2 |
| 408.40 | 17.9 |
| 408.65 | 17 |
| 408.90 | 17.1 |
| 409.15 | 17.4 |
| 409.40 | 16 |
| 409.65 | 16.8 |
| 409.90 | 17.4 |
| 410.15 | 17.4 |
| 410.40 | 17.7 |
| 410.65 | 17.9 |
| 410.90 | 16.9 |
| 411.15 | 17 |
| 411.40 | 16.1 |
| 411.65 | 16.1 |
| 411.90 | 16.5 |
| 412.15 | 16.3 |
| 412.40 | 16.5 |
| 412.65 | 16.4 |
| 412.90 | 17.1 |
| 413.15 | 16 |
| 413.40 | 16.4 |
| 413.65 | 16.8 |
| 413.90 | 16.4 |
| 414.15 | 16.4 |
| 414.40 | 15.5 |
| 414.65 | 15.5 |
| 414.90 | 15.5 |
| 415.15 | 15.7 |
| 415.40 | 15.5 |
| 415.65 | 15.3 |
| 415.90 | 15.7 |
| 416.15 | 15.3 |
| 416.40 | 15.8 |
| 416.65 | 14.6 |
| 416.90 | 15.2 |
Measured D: -16.0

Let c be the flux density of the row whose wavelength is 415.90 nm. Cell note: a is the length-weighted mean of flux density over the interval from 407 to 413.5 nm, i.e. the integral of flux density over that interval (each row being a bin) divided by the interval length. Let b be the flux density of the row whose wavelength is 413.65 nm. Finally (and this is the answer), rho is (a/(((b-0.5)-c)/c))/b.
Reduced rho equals 26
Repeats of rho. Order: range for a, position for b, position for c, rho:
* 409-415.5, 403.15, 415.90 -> -21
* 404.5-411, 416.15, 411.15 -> -8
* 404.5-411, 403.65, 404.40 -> -28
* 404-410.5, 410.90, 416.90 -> 13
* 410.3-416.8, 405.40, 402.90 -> -79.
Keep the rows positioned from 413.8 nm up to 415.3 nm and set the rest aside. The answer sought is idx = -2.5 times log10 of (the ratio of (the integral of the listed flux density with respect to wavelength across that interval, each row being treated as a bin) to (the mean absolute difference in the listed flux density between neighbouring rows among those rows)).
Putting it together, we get -5.1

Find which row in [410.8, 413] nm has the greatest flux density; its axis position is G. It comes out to 412.90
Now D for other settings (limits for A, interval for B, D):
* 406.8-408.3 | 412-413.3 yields -16.7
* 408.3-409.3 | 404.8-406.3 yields -16.9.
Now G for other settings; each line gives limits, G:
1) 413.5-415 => 413.65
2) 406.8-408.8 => 408.40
